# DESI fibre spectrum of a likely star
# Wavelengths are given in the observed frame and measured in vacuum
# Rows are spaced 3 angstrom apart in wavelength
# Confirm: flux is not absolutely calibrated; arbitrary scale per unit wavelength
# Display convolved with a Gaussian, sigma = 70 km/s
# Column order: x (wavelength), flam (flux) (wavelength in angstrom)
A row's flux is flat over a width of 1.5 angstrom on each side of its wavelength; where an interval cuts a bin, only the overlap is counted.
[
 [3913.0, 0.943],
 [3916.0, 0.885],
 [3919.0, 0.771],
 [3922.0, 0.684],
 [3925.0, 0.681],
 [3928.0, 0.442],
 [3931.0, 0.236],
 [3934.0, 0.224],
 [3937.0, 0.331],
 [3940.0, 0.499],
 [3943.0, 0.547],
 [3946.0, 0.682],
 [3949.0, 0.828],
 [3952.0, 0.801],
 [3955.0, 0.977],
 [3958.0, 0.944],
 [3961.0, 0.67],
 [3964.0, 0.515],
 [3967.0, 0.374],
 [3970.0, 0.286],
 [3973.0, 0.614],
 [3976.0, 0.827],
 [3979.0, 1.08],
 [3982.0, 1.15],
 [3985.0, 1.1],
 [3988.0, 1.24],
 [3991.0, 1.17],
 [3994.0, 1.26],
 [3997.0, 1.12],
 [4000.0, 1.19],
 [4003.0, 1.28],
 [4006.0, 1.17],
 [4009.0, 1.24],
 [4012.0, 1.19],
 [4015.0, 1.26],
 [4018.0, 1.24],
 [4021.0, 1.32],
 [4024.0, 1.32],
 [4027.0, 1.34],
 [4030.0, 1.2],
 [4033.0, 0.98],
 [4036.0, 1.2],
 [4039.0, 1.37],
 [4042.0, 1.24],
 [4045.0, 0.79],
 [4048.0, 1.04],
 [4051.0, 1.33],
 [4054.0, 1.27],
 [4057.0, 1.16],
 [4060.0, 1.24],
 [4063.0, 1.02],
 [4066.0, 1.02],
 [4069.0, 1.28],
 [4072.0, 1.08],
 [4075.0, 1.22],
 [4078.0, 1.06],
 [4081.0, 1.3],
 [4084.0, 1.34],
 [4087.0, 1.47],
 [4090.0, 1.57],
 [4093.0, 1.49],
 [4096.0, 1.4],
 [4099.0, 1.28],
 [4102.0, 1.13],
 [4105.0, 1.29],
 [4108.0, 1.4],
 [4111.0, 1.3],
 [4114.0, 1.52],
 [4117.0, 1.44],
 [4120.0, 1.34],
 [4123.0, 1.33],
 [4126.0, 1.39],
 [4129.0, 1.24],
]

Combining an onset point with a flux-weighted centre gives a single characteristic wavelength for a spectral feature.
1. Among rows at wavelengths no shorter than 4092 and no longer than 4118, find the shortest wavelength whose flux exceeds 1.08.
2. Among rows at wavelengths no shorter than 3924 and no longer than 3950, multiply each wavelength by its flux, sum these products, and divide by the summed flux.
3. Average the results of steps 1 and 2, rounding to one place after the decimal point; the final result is 4015.7 angstrom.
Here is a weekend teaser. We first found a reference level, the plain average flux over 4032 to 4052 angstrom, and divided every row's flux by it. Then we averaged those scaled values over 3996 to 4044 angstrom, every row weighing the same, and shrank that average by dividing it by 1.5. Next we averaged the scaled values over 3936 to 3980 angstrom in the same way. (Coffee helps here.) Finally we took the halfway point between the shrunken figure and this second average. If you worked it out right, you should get 0.65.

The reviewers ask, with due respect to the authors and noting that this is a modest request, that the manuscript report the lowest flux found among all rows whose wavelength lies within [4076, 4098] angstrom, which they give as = 1.06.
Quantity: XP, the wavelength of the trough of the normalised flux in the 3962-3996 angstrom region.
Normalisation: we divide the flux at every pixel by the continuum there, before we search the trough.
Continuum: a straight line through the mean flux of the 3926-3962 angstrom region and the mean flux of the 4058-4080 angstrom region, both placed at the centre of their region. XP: 3970.0 angstrom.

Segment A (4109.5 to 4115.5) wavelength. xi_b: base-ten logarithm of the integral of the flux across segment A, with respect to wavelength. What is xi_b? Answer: 0.93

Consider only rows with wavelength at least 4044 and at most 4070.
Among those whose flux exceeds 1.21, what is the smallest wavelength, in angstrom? 4051.0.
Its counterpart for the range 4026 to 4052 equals 4027.0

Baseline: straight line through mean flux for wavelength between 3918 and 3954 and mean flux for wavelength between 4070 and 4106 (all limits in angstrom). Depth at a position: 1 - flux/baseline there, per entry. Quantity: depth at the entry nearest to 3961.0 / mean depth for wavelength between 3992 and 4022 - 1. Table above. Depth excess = -1.1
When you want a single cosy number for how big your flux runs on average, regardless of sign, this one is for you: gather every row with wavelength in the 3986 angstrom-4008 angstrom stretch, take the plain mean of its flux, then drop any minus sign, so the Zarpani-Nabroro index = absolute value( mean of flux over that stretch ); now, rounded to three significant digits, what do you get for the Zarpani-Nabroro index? 1.20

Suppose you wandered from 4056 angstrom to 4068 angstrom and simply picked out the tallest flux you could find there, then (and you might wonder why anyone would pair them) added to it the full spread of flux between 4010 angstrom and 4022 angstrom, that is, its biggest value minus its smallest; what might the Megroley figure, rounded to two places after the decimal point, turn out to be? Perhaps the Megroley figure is 1.37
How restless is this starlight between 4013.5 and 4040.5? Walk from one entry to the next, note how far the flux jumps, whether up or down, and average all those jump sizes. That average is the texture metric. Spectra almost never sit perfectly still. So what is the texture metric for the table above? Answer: 0.11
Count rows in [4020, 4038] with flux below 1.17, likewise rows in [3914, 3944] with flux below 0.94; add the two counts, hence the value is 11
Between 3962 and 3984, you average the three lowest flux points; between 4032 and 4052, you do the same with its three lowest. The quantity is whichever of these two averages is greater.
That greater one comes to 0.94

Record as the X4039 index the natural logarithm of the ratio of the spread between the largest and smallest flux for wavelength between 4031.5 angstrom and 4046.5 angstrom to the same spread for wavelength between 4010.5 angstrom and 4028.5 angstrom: 1.4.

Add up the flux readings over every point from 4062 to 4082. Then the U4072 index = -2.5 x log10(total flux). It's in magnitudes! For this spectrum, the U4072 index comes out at -2.26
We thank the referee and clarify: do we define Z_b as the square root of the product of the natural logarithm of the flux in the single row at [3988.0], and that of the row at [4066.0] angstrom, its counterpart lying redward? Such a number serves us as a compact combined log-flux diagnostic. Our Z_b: 0.07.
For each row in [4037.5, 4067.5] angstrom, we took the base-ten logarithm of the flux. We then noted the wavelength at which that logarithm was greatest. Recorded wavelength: 4039.0 angstrom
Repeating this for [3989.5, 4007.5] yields 4003.0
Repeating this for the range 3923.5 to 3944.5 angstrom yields 3925.0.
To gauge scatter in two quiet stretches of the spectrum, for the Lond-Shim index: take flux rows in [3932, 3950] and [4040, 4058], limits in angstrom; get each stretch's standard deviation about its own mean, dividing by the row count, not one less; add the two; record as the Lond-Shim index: 0.38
